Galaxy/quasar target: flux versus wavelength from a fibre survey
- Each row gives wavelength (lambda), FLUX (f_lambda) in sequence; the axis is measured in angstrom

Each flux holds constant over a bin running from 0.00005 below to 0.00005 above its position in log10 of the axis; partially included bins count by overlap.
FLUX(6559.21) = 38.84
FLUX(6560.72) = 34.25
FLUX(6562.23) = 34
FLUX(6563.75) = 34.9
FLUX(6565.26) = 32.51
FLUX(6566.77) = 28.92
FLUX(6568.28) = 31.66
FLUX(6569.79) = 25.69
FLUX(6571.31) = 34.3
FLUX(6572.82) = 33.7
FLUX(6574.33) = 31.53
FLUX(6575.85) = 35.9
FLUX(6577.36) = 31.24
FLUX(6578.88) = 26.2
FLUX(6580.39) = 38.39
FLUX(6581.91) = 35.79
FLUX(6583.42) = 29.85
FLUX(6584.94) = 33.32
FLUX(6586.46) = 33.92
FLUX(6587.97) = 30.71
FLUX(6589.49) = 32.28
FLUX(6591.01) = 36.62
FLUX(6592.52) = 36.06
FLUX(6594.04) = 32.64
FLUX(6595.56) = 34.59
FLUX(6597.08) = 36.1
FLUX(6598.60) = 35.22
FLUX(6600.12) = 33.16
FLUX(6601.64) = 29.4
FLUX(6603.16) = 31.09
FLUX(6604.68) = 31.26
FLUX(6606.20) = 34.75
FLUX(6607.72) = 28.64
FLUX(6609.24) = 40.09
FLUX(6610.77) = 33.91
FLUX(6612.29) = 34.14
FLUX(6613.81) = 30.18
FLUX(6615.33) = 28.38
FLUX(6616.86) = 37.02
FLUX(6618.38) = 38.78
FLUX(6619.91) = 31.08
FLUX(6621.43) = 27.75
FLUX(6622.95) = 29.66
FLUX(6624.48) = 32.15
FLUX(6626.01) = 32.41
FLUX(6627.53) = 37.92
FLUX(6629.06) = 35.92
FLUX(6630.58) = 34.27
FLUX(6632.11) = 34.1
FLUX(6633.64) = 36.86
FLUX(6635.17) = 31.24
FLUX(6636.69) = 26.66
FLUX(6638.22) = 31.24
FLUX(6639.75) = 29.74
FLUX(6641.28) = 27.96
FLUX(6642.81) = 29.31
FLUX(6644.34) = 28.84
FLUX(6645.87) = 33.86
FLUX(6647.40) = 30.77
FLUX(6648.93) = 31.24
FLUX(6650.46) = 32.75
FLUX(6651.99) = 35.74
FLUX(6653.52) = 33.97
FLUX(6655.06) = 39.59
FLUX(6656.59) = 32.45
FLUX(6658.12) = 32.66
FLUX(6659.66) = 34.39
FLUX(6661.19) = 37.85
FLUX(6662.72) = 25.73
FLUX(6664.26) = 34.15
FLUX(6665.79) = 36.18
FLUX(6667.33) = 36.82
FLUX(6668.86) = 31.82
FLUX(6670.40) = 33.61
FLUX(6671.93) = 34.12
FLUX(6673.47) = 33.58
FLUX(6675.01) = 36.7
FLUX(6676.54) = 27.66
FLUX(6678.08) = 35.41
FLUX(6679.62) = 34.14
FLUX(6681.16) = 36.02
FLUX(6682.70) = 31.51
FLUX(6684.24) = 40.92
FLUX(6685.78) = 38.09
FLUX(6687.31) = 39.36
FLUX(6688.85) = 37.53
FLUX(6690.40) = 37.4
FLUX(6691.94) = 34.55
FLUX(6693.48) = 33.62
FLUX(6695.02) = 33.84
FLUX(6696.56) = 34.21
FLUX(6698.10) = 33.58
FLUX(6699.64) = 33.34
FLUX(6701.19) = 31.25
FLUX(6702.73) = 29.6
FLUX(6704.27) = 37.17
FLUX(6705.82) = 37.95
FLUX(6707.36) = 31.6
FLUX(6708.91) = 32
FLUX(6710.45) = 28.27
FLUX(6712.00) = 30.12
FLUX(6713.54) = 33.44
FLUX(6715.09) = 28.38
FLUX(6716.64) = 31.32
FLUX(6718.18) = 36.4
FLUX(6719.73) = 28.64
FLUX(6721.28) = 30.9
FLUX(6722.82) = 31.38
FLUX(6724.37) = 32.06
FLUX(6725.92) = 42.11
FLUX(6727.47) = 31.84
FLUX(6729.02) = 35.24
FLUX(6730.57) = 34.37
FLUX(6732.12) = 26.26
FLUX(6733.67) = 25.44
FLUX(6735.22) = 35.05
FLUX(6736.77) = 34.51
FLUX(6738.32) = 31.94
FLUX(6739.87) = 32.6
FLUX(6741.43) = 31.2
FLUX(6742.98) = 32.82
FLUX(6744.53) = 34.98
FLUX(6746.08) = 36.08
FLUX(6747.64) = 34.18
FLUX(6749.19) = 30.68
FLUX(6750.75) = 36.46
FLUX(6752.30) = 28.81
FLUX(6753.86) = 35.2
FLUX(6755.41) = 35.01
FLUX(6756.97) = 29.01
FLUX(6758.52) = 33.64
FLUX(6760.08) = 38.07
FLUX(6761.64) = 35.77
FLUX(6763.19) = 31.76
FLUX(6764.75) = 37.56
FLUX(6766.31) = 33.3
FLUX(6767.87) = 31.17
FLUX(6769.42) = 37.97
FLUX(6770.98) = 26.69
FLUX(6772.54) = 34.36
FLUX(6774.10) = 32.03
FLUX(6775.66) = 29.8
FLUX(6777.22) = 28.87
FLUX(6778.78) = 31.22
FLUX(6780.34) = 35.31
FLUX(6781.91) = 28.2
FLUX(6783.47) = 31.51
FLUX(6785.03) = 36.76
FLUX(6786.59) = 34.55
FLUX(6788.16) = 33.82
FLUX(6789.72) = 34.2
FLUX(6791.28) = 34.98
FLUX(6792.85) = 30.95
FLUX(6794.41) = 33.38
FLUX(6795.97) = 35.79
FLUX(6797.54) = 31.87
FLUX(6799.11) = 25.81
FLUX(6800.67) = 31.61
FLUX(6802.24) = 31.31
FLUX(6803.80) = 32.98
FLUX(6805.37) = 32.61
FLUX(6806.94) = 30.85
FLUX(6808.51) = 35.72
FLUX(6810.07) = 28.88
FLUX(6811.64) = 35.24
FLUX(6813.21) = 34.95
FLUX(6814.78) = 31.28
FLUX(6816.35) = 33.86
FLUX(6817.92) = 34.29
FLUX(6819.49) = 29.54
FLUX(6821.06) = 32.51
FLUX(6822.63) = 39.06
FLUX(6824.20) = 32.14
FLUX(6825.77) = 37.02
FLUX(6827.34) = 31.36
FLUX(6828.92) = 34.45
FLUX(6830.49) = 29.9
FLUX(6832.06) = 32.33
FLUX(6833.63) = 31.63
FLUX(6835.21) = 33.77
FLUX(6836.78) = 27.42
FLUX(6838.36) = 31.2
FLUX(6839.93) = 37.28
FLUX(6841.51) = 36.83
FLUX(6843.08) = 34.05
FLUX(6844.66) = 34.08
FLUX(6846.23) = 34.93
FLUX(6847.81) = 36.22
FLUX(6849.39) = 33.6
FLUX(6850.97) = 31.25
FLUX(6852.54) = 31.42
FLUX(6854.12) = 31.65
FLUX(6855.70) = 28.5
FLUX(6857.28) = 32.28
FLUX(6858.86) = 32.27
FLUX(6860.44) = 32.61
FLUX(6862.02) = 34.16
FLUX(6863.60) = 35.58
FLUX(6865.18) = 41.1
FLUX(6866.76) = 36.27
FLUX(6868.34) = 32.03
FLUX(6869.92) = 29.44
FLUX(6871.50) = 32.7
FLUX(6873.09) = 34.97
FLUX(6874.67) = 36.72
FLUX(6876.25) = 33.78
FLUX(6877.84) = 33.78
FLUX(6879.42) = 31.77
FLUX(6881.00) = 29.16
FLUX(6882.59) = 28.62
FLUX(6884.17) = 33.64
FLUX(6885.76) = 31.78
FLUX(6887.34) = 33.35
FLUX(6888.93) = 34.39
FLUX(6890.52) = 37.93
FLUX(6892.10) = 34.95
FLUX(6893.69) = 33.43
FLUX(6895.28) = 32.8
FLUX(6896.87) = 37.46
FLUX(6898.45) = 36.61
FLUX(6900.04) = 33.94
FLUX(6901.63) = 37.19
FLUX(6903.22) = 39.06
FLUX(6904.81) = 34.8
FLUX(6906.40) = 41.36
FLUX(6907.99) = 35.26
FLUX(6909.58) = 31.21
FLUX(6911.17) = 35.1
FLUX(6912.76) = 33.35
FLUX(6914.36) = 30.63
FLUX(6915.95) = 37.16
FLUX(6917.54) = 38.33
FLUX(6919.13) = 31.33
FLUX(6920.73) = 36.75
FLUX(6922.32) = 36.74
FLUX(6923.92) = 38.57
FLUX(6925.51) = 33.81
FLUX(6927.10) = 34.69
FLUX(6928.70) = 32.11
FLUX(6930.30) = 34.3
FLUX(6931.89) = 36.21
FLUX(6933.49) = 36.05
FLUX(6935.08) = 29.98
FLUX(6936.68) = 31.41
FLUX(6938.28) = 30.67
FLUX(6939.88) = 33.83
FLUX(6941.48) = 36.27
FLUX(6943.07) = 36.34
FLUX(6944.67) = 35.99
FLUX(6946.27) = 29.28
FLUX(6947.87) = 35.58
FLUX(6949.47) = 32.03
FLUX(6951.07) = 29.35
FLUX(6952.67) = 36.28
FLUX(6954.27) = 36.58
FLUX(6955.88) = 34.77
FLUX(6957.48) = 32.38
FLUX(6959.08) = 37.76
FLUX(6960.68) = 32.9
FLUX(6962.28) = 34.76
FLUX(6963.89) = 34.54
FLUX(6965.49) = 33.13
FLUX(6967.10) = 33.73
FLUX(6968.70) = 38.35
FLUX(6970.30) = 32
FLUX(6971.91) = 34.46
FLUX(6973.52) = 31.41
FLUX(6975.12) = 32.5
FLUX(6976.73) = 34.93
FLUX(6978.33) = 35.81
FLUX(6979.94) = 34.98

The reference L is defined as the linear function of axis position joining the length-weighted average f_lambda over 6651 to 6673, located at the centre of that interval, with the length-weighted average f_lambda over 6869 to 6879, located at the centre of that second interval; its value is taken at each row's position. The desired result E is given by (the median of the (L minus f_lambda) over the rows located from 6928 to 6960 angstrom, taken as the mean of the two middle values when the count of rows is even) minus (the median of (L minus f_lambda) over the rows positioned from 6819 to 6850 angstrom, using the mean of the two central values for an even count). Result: -1.2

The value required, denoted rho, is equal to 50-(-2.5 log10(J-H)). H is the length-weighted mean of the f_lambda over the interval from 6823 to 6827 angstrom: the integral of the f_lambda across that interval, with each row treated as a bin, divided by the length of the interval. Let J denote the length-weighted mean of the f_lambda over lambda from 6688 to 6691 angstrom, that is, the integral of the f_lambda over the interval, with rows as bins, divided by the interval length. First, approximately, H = 34.7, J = 37.4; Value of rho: 51.1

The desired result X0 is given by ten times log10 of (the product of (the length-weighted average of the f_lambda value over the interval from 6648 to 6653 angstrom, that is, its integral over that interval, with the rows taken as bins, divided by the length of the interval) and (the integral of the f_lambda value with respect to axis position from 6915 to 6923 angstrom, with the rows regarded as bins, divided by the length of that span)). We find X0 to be 30.8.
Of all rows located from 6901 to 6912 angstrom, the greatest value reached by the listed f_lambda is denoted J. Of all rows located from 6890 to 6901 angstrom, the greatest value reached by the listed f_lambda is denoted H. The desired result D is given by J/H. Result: 1.09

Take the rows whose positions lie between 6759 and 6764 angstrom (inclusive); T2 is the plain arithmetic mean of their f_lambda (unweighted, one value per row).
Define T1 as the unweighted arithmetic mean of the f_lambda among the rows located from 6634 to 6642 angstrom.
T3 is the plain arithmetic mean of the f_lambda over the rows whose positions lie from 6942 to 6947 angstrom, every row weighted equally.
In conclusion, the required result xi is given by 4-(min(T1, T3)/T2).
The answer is 3.17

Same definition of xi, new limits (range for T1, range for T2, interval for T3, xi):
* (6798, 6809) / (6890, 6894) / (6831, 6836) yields 3.11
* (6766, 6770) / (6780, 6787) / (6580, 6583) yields 2.97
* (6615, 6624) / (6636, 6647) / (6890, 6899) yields 2.92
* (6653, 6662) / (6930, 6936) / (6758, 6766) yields 2.97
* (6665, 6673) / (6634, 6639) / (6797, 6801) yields 3.00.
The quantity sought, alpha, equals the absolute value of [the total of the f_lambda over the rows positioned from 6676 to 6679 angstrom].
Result 63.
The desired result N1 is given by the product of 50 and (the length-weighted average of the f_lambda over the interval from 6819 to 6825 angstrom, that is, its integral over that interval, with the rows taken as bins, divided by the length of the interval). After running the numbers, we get 1676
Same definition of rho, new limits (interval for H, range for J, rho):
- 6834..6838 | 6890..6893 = 51.9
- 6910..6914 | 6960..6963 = 48.9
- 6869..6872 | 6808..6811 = 50.2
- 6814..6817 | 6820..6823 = 50.9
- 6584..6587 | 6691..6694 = 50.0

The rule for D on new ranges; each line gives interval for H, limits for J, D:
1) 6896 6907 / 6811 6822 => 0.85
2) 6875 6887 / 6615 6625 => 1.15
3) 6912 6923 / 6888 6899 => 0.99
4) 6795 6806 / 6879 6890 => 0.96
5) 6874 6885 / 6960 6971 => 1.04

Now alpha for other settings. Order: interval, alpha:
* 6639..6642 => 58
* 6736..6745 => 198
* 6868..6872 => 94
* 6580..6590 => 234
